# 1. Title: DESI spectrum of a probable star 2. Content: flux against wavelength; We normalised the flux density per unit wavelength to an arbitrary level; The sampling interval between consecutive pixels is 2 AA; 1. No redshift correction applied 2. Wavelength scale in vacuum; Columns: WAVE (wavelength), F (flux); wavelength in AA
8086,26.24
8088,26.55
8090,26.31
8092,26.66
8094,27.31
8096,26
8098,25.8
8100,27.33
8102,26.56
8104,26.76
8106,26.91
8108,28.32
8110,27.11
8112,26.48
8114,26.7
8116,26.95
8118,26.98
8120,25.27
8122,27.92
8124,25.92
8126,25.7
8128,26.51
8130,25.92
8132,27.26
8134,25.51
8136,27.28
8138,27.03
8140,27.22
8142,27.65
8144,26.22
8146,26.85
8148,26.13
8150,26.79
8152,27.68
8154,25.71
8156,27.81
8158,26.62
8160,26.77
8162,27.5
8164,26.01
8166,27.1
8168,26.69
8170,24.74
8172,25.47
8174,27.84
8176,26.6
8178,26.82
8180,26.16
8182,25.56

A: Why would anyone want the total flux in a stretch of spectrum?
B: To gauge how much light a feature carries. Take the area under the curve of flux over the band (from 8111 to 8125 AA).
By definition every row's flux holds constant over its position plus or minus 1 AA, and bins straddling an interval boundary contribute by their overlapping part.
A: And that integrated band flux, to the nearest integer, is 372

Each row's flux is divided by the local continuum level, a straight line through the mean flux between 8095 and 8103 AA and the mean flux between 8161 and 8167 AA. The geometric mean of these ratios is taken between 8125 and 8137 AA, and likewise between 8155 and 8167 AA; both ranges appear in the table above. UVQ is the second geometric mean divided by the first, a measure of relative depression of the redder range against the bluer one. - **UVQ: 1.02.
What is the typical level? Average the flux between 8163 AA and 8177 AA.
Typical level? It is 26.35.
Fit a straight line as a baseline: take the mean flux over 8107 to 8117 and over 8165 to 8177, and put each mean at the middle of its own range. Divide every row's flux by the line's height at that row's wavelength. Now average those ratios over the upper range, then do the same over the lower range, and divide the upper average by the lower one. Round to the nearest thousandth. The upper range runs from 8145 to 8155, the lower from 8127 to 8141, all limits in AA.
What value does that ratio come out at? 1.005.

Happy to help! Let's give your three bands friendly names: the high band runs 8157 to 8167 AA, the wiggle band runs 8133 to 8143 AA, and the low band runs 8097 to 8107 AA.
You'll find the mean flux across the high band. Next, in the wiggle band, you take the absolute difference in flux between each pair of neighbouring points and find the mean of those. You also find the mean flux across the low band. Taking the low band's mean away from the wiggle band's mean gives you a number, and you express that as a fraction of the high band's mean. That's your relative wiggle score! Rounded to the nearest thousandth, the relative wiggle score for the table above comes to -0.971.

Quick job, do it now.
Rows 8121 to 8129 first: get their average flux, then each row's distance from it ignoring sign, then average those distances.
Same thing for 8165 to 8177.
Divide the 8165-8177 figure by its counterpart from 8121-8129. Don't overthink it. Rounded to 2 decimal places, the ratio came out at 1.23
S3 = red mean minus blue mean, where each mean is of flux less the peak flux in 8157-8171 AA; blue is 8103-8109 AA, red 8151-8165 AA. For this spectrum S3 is -0.46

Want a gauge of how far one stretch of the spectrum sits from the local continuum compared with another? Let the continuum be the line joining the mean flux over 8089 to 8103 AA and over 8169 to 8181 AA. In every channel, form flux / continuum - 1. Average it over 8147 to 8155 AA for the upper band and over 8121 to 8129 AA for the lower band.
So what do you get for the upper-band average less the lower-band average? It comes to 0.0062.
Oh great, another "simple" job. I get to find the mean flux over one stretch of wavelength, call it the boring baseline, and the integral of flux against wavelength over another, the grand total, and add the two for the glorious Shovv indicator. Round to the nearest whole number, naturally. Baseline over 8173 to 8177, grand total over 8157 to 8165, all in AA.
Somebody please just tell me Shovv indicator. 241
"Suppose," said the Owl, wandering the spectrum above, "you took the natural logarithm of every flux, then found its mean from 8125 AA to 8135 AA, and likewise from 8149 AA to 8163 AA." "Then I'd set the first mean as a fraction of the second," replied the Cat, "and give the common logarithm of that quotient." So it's -0.004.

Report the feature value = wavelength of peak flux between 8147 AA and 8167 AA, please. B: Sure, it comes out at 8156 AA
